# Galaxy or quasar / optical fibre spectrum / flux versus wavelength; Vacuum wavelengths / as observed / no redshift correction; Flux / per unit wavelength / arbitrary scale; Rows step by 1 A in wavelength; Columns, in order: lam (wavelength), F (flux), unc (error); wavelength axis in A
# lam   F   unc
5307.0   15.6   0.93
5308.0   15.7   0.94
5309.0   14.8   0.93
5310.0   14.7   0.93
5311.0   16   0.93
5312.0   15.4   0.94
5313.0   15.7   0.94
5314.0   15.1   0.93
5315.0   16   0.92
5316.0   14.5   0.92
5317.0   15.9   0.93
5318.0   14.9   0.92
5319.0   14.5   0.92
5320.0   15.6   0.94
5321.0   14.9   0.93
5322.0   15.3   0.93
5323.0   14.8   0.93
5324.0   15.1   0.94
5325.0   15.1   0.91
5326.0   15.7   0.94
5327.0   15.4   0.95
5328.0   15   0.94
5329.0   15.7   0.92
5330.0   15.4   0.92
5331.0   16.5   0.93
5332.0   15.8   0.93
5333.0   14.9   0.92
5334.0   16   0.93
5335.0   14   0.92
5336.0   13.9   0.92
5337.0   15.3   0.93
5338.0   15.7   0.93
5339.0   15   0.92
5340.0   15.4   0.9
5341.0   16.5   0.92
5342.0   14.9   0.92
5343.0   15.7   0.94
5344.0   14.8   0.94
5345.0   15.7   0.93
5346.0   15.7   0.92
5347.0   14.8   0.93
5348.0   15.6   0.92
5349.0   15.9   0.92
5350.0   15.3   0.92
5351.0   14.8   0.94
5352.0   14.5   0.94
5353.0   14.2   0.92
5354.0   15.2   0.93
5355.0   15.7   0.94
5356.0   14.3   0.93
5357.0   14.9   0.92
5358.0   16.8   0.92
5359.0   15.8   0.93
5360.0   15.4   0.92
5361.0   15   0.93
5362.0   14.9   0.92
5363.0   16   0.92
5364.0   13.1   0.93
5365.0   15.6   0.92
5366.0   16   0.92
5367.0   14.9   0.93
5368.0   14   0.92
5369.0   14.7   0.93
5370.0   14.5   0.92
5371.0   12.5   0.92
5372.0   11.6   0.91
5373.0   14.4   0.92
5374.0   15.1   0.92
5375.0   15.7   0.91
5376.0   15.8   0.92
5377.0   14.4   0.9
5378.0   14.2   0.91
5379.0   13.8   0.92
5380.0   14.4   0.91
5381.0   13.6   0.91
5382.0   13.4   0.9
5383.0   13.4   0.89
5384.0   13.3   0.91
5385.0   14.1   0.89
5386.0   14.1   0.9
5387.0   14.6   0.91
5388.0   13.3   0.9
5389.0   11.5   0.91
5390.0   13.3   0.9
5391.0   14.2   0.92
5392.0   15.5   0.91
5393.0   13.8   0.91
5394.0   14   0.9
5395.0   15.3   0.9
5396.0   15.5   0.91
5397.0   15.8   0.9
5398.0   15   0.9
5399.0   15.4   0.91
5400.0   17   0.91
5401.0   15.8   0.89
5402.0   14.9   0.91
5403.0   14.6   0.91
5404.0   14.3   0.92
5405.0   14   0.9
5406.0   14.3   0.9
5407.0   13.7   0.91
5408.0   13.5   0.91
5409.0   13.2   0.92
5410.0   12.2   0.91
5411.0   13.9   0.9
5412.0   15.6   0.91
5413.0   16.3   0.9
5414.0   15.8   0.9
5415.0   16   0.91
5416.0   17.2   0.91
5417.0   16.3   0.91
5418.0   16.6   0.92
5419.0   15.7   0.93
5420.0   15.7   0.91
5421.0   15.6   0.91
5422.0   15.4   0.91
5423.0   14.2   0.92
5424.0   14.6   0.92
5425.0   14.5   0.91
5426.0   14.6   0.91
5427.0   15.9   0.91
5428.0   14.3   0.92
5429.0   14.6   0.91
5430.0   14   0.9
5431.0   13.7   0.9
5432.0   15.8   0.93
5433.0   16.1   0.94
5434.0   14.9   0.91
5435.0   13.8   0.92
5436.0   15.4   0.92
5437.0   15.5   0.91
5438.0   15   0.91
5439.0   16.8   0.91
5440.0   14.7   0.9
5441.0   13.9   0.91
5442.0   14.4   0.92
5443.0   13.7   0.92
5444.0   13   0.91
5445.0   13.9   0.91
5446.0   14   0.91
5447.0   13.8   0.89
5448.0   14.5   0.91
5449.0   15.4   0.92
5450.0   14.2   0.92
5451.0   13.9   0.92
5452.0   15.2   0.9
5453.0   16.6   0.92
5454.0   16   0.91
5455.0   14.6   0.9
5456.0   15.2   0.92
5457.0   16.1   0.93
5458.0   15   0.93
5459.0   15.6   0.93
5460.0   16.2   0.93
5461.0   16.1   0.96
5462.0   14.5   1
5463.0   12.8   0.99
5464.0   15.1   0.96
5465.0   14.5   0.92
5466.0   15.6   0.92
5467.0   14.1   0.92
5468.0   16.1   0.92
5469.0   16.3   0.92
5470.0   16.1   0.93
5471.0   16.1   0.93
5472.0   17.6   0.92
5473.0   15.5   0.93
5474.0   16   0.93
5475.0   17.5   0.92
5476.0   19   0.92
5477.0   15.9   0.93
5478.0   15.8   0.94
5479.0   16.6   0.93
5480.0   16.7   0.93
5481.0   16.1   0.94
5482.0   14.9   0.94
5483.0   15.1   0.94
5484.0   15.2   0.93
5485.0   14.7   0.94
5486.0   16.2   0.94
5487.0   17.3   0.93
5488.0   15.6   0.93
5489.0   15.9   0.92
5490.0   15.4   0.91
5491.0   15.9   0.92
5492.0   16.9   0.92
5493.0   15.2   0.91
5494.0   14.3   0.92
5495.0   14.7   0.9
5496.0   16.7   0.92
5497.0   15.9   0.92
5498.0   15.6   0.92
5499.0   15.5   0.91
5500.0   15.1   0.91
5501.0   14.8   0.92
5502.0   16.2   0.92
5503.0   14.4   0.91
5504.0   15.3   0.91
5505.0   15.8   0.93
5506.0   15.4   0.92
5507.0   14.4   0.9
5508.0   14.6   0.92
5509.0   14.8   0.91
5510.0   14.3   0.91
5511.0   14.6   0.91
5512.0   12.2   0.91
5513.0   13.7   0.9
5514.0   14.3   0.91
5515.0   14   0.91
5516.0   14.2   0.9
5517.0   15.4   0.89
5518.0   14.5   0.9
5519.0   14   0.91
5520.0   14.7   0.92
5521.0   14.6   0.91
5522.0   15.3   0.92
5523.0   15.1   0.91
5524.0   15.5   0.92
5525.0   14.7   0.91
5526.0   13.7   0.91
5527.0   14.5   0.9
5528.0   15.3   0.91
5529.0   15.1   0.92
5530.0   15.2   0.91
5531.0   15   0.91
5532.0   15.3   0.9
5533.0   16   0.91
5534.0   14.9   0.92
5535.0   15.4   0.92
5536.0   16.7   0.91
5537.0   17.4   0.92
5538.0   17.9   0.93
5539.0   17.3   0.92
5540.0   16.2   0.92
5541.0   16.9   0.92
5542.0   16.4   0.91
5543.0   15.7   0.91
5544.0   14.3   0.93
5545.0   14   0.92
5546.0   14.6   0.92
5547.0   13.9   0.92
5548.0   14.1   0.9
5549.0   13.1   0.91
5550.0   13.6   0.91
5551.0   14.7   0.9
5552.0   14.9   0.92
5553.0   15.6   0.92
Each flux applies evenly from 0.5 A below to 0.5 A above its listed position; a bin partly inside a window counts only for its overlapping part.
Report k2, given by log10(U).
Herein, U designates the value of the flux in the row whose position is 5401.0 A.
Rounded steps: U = 15.8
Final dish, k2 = 1.20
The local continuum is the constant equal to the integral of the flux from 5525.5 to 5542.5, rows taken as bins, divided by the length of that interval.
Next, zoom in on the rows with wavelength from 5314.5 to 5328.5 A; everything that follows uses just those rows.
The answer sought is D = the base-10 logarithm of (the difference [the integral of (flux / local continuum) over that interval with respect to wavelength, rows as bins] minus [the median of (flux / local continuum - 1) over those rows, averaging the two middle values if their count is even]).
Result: 1.130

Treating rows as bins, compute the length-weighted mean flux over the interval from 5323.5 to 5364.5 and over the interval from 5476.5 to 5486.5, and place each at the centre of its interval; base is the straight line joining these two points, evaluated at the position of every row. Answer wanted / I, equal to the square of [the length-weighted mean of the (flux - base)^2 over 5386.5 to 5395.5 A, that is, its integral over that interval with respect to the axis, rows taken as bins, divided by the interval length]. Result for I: 11.8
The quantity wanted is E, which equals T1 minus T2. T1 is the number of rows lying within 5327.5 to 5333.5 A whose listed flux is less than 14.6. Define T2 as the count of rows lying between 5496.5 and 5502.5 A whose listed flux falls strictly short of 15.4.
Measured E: -2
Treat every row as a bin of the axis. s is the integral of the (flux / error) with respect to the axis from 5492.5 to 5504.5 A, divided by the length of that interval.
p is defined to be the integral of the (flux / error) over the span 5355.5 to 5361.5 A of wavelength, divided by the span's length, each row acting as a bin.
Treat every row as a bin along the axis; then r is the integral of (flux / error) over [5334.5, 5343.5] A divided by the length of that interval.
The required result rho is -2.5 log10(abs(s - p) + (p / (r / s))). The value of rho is -3.08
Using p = 16.6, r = 16.4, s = 16.7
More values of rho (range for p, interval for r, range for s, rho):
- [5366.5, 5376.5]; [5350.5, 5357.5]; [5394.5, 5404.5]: -3.14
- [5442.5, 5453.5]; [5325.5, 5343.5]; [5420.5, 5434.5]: -3.01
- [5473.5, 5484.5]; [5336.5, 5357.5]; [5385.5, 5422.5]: -3.17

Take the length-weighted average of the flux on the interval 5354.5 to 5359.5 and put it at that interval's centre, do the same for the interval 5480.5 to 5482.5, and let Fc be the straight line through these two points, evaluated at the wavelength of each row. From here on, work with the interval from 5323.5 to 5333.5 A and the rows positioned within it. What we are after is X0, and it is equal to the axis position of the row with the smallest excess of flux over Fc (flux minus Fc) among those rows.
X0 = 5333.0 A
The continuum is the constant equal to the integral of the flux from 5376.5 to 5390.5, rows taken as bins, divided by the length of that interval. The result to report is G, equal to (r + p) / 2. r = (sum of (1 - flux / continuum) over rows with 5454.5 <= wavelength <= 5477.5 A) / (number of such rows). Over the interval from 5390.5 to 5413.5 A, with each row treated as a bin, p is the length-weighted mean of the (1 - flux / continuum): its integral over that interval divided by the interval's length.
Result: -0.112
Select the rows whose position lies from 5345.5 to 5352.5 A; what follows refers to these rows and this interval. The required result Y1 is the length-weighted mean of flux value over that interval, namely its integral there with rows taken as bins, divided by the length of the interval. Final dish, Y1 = 15.2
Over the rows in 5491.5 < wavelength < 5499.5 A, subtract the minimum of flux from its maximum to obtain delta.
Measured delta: 2.6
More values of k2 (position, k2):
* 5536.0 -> 1.22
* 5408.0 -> 1.13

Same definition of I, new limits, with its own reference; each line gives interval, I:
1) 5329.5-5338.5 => 0.5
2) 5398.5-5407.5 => 1.6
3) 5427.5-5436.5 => 1.8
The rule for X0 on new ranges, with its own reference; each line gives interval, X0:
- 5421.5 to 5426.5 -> 5423.0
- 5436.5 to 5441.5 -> 5441.0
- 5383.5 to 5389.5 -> 5389.0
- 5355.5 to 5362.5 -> 5356.0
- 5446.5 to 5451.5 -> 5447.0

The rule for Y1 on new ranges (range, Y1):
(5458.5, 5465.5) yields 15.0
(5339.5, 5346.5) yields 15.5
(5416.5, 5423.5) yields 15.6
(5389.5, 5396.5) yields 14.5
